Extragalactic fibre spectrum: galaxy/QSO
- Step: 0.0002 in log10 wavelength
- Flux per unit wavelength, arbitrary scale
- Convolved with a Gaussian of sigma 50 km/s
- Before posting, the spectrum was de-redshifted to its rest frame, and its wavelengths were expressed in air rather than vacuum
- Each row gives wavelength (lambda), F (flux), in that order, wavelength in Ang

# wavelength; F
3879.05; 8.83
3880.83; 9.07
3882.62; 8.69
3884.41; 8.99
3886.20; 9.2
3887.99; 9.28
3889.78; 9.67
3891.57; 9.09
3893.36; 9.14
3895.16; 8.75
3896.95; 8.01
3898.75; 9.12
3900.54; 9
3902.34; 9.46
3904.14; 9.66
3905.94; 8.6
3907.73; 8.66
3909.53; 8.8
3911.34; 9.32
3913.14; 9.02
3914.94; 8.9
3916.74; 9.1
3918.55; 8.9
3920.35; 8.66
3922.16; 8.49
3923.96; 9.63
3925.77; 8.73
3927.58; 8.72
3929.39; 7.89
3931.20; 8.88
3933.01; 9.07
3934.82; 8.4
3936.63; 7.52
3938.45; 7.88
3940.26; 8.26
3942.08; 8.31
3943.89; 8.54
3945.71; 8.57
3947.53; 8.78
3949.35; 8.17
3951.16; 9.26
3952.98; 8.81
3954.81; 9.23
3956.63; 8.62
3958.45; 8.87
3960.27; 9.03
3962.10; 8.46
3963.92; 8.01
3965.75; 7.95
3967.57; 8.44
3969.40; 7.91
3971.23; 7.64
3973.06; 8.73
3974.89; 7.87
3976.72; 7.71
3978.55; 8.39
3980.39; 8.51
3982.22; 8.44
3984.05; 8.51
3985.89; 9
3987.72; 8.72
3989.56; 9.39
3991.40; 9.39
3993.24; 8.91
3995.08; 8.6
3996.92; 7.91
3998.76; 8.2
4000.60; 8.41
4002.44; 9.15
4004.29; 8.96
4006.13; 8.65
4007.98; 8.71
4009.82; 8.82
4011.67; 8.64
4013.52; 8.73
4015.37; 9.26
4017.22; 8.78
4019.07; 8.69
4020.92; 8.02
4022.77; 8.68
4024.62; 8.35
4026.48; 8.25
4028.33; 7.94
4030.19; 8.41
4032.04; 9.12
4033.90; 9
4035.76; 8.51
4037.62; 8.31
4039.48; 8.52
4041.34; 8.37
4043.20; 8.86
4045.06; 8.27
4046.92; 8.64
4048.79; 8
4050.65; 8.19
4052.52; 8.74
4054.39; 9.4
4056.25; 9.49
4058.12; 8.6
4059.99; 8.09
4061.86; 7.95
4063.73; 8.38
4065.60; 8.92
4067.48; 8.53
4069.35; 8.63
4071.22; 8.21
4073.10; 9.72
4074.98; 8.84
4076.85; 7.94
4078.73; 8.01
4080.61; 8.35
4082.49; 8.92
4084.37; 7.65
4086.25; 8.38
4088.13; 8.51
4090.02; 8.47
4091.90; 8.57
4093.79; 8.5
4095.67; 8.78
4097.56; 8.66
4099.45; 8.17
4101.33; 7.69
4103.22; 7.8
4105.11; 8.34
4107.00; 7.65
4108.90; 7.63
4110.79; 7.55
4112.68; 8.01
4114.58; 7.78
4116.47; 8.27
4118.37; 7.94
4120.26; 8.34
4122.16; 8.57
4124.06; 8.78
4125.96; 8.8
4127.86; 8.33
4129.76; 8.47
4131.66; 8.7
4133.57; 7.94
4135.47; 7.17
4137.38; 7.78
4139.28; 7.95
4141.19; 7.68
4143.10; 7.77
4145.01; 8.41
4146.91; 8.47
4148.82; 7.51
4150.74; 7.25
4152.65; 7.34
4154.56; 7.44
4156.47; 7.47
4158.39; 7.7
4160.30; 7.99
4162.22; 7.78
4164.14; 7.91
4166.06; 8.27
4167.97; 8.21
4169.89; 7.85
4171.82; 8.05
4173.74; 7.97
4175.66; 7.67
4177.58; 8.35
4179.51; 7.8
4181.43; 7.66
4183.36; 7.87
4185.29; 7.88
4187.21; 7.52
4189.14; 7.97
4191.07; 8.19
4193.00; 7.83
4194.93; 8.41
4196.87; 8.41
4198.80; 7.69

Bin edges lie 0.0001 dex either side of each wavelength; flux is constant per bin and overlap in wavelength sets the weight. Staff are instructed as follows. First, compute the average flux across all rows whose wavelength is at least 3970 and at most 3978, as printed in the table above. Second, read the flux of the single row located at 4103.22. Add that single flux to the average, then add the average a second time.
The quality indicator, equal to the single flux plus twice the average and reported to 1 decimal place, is 23.8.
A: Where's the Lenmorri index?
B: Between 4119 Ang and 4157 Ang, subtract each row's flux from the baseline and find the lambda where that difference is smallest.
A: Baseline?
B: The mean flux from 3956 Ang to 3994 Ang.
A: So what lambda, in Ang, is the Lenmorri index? 4125.96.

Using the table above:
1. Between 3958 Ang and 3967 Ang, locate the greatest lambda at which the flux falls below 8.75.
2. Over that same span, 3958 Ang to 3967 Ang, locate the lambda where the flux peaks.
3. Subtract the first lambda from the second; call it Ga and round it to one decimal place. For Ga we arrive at -5.5 Ang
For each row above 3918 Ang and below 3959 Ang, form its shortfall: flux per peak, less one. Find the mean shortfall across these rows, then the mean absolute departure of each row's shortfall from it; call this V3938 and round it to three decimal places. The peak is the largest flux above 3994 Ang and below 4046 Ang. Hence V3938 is 0.039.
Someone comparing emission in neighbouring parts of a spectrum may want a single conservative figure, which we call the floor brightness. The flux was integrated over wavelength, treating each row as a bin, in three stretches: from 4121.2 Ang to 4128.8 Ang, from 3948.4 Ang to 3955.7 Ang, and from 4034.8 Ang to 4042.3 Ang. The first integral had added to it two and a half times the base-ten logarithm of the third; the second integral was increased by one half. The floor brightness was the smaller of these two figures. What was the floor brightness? 65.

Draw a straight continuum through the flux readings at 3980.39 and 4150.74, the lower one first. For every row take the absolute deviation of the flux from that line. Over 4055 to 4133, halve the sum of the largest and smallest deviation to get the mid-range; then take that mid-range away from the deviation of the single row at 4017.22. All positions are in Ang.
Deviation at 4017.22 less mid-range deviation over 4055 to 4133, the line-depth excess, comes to -0.41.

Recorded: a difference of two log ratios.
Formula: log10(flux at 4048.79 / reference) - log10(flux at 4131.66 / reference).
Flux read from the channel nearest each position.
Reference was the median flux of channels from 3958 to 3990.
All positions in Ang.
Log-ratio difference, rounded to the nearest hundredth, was -0.04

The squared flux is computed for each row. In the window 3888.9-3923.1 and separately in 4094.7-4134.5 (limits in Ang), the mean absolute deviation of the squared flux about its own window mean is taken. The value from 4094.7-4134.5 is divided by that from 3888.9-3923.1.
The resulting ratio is 1.09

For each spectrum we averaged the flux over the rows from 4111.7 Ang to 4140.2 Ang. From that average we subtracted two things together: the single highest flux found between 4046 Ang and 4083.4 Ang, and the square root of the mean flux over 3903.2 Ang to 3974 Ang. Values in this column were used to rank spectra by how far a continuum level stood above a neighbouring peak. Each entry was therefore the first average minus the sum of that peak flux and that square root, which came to -4.47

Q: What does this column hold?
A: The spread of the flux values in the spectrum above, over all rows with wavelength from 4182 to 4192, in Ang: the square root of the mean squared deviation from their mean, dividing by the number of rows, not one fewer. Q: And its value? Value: 0.22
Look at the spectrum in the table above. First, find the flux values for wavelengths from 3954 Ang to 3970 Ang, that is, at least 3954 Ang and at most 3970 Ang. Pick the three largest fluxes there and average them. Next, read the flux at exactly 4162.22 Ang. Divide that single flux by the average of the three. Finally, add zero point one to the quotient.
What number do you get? 0.960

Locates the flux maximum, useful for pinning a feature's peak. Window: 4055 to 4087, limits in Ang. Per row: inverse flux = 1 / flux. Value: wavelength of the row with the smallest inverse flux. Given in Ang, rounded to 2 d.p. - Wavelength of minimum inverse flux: 4073.10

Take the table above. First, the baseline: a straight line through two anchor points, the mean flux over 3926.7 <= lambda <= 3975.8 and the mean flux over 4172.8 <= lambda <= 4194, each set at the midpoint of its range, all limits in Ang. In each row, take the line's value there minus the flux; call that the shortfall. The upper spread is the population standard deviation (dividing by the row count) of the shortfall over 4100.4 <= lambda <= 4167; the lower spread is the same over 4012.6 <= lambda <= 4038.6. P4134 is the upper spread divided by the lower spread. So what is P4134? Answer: 1.14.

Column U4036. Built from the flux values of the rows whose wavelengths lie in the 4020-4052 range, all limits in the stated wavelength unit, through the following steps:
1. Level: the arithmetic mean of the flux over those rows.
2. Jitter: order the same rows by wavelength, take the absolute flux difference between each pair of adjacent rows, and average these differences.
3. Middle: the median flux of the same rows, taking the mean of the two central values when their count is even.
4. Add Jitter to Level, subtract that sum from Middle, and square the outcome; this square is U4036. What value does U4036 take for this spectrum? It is 0.20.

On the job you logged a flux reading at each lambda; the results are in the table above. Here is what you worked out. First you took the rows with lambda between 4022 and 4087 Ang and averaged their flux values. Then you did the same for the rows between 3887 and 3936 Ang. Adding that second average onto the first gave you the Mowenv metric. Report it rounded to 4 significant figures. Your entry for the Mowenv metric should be 17.44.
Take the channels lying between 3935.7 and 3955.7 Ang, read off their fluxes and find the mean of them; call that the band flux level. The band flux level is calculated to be 8.48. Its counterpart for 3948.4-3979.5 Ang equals 8.42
